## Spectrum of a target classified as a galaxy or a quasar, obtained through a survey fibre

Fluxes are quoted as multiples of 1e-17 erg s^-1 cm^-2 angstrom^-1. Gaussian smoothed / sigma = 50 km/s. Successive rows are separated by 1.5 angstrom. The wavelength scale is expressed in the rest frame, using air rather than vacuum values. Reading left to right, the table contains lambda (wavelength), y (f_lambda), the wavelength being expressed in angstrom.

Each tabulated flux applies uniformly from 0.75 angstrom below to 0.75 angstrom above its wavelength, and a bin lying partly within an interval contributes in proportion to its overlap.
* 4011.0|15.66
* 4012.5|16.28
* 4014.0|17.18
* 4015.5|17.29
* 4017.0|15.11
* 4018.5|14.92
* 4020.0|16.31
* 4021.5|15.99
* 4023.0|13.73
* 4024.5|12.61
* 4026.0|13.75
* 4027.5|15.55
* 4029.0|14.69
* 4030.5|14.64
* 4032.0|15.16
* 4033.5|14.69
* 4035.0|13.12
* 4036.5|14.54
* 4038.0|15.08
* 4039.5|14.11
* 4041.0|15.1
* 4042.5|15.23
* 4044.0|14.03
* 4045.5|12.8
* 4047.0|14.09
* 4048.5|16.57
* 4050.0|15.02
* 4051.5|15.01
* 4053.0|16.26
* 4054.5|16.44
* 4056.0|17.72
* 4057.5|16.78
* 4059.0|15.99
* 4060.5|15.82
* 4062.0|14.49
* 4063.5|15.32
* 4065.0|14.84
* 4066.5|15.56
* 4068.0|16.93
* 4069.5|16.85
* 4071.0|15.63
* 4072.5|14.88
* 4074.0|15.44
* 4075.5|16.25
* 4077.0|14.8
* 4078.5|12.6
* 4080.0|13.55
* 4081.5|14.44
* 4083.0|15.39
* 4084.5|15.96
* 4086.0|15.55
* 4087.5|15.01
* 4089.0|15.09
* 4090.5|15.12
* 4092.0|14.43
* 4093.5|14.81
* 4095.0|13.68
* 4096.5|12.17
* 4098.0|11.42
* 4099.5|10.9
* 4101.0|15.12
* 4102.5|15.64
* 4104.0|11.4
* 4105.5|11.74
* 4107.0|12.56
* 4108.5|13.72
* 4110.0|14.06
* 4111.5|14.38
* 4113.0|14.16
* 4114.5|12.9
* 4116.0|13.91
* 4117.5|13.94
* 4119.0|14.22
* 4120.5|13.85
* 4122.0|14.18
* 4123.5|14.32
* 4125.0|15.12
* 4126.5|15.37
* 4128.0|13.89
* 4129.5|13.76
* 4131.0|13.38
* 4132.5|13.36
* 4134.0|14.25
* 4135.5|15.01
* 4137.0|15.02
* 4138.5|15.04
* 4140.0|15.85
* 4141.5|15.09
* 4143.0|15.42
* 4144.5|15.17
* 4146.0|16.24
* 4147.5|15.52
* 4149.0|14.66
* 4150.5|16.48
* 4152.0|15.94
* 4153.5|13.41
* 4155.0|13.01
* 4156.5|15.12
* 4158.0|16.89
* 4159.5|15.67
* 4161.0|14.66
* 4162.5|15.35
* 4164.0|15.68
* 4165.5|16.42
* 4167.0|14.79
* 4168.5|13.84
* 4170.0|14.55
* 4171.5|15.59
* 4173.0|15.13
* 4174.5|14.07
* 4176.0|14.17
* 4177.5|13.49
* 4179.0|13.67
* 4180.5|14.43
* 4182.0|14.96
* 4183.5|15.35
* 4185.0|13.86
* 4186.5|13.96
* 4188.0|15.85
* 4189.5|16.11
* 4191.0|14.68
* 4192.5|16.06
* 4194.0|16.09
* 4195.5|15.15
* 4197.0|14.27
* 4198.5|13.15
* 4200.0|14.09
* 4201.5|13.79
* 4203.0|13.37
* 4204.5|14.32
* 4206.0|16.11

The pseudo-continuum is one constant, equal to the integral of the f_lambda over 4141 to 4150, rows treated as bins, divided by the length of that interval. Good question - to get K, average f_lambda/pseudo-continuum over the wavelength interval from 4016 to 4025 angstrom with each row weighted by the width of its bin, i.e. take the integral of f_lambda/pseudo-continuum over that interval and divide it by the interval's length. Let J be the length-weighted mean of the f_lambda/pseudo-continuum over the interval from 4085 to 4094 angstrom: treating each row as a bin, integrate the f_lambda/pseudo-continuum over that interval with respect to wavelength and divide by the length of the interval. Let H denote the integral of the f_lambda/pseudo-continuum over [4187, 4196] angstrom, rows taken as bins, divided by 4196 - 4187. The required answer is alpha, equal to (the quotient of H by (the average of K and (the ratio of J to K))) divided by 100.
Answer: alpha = 0.0103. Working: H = 1.02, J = 0.98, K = 0.97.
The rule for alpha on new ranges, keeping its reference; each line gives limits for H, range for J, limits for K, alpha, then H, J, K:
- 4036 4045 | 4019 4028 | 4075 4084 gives 0.0097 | 0.95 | 0.95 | 0.94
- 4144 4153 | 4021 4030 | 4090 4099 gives 0.0105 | 1.02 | 0.93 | 0.88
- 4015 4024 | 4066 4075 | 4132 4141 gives 0.0098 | 1.00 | 1.03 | 0.96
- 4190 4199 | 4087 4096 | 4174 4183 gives 0.0100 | 0.97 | 0.95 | 0.92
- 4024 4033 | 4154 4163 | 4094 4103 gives 0.0094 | 0.94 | 0.98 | 0.85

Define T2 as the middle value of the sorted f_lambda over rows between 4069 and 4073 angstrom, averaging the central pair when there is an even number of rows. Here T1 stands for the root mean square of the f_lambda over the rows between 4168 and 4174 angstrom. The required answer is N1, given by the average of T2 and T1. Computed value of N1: 15.2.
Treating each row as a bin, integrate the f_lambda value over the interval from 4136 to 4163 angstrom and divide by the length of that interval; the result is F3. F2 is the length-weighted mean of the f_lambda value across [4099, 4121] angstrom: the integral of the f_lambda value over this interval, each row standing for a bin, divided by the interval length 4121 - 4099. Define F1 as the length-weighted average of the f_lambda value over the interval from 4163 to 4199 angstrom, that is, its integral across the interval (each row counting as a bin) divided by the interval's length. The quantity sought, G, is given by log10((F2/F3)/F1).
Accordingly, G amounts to -1.22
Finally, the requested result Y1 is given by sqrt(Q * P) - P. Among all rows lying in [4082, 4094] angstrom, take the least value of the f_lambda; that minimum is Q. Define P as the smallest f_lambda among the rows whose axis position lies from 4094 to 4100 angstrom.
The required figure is 1.6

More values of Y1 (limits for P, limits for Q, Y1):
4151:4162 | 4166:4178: 0.2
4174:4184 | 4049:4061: 0.7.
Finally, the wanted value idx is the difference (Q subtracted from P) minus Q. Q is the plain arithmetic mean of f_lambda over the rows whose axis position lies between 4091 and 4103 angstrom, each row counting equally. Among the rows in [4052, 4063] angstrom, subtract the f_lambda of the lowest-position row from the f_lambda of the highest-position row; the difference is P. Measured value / -28.8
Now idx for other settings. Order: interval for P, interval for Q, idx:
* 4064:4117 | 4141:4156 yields -31.1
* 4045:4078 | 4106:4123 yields -25.6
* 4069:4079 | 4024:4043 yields -33.2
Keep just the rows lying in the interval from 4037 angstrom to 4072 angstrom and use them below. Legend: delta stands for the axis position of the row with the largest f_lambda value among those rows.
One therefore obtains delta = 4056.0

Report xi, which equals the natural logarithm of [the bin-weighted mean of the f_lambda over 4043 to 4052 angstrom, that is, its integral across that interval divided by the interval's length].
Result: 2.681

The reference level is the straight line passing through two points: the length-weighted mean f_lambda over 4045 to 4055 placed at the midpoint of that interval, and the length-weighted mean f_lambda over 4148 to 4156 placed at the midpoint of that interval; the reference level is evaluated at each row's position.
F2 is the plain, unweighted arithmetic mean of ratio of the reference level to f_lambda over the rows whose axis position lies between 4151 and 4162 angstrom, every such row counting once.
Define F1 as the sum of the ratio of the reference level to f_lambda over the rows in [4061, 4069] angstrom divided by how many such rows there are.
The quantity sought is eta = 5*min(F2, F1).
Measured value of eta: 4.92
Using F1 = 0.98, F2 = 0.99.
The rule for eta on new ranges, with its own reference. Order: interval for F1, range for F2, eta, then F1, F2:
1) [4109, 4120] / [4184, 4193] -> 4.85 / 1.07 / 0.97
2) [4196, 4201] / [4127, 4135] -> 5.26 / 1.05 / 1.08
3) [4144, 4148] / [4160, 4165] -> 4.72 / 0.94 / 0.97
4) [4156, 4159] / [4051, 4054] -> 4.61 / 0.92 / 0.97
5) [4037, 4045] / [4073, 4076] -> 4.76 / 1.04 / 0.95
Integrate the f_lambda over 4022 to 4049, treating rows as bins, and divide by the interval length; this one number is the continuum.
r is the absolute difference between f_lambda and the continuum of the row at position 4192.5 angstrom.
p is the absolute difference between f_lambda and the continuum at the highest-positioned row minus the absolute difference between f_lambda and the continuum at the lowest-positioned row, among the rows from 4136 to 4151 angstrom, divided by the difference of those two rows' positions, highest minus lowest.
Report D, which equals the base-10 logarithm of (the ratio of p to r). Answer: -1.18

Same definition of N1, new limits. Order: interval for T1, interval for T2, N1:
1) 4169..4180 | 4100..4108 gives 13.5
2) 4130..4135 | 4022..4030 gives 13.7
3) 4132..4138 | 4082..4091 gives 14.8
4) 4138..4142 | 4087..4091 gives 15.2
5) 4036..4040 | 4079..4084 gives 14.5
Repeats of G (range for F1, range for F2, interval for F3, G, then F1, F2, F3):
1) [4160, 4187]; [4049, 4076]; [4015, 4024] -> -1.16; 14.7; 15.8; 15.4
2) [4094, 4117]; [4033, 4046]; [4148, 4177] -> -1.14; 13.2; 14.3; 15.0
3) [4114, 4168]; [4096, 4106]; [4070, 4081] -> -1.24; 14.8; 12.7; 14.8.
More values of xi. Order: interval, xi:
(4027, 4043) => 2.688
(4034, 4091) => 2.721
